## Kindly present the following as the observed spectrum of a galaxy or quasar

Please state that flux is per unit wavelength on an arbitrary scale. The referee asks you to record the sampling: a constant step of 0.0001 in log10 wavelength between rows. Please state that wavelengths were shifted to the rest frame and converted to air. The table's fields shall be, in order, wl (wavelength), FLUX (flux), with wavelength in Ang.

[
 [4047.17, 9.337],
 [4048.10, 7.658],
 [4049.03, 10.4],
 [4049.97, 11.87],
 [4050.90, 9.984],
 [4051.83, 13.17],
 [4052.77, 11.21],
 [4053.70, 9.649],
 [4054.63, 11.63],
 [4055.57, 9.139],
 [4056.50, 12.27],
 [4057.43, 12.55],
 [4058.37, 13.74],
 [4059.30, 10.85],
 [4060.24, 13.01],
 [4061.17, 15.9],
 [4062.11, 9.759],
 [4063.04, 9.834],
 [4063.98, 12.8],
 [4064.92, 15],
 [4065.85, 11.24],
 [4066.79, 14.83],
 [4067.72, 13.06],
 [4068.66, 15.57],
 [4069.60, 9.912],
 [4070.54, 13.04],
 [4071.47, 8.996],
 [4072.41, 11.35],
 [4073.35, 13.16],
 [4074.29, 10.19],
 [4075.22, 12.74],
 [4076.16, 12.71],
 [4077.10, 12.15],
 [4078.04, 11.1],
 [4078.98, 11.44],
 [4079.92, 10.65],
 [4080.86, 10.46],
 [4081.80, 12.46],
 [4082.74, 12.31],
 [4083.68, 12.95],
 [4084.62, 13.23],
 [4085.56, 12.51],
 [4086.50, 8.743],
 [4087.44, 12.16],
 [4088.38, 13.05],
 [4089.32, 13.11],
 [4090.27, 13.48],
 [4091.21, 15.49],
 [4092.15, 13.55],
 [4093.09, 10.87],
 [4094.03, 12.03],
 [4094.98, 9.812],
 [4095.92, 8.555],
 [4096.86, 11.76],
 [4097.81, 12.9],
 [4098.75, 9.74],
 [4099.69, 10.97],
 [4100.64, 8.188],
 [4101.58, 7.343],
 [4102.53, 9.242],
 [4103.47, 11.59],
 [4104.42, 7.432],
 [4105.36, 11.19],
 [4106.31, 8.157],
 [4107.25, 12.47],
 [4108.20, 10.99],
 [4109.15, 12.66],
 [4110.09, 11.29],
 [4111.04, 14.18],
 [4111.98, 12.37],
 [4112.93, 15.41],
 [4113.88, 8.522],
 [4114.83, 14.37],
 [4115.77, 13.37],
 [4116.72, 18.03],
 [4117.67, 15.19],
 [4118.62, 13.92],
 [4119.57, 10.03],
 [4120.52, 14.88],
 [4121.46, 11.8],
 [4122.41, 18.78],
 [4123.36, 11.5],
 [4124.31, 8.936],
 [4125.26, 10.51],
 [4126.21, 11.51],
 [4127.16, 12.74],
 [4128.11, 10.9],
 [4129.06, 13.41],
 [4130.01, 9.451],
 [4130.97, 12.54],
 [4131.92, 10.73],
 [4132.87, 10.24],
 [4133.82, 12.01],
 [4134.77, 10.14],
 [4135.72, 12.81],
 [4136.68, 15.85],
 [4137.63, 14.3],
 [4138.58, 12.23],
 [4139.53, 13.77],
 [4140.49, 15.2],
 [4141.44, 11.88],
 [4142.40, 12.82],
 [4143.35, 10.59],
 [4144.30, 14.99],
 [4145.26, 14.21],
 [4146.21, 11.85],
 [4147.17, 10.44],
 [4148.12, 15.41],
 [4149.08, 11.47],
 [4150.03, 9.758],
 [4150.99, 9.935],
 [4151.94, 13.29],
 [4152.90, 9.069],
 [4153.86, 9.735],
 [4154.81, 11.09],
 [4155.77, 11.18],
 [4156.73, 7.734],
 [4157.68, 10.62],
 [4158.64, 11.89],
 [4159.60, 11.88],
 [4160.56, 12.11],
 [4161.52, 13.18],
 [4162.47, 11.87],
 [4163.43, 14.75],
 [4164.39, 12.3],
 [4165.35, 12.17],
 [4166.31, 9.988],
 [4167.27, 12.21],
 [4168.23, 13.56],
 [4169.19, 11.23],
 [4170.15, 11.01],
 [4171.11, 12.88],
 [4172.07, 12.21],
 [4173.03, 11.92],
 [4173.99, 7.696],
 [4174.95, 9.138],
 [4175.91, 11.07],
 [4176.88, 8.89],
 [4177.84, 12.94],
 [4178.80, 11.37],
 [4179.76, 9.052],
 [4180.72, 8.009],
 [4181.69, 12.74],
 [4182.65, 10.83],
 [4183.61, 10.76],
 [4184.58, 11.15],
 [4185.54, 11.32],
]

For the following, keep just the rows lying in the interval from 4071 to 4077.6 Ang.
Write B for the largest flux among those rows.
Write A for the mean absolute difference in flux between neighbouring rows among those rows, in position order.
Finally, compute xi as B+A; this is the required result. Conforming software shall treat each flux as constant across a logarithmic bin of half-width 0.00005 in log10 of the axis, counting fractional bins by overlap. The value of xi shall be 14.9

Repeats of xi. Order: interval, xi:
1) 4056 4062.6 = 18.5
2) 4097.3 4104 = 14.9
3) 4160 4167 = 16.4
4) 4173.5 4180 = 15.2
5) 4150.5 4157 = 15.5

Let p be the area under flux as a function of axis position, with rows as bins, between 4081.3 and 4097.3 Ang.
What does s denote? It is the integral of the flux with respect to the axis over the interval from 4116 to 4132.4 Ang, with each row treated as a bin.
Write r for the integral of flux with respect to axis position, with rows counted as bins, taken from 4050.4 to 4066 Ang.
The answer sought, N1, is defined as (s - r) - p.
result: -172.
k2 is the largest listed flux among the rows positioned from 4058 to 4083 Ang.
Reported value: 15.9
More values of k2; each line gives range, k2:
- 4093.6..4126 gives 18.78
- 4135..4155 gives 15.85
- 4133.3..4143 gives 15.85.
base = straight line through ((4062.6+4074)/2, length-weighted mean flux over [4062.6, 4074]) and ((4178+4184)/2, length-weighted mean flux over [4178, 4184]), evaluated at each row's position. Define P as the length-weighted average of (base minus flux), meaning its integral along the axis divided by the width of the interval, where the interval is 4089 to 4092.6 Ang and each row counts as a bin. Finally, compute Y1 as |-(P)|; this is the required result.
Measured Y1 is 1.9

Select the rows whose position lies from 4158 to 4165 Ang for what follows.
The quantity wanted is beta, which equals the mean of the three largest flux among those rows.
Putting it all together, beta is 13.4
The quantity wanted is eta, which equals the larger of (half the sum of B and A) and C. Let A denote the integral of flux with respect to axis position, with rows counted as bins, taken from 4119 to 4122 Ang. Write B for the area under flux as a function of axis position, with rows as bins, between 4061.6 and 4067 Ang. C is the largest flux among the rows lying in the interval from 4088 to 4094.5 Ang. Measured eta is 51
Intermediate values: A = 37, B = 66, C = 15.49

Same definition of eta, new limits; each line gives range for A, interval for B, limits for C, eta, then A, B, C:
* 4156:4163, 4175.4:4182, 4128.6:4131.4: 74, 79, 69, 13.41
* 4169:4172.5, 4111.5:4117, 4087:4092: 58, 42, 74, 15.49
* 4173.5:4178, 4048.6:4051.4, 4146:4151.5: 37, 44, 30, 15.41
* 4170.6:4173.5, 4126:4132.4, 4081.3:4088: 55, 36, 74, 13.23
